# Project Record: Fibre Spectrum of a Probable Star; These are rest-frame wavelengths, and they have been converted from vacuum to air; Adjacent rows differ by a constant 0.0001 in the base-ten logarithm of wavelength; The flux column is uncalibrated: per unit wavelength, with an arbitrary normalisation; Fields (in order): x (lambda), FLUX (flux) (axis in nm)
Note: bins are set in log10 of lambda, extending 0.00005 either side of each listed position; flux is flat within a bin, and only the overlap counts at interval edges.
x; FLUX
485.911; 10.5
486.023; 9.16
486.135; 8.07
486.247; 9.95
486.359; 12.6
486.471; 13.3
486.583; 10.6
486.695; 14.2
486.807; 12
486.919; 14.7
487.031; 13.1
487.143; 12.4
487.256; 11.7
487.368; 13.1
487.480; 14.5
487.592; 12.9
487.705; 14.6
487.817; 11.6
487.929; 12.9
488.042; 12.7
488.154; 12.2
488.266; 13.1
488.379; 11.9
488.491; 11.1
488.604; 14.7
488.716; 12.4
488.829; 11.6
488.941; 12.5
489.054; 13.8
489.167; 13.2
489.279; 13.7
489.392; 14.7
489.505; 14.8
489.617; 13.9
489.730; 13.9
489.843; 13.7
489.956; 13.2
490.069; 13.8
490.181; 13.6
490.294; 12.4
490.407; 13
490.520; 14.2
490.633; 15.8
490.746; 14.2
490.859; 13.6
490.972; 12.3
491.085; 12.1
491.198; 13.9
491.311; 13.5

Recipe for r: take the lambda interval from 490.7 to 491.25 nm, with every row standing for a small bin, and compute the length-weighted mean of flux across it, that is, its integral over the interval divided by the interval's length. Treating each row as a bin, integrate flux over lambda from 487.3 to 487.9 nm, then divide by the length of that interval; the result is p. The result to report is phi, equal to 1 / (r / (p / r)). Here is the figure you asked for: 0.076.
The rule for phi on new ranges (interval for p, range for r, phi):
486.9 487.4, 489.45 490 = 0.066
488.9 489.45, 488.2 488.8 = 0.086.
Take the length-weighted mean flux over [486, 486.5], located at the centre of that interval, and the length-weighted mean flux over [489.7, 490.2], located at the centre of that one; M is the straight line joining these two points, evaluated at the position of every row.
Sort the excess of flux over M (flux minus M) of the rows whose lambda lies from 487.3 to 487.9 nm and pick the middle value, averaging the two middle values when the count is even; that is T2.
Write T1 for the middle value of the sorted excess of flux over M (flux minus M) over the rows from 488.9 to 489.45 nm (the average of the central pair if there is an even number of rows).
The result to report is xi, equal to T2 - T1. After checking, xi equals 1.0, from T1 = 0.6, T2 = 1.6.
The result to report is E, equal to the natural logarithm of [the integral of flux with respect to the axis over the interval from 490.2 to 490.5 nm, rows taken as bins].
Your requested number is 1.4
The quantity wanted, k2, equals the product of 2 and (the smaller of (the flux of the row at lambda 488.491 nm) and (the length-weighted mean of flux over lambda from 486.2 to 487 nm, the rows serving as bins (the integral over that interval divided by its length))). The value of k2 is 22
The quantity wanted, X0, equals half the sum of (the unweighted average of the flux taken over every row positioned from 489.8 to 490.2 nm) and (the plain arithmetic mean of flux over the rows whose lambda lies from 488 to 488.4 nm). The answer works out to 13.0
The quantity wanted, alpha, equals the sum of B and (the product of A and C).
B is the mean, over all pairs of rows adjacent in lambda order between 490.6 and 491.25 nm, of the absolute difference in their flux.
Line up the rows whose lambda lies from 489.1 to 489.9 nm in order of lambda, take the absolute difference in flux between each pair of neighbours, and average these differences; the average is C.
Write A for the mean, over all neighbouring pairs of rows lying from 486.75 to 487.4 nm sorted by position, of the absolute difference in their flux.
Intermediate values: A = 1.4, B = 1.1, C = 0.45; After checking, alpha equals 1.7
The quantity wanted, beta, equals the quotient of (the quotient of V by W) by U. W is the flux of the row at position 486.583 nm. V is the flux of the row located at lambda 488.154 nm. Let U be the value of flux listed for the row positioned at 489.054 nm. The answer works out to 0.083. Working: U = 13.8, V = 12.2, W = 10.6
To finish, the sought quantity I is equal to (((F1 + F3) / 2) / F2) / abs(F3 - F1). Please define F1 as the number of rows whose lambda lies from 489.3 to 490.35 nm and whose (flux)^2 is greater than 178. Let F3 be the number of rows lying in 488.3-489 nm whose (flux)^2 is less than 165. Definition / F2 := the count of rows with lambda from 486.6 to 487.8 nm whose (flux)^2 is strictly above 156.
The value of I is 0.43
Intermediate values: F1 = 7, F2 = 7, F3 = 5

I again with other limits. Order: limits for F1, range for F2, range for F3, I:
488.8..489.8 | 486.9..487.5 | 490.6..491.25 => 0.25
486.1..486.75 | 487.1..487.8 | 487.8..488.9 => 0.17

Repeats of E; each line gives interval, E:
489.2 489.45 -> 1.3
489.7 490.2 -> 1.9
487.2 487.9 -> 2.2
